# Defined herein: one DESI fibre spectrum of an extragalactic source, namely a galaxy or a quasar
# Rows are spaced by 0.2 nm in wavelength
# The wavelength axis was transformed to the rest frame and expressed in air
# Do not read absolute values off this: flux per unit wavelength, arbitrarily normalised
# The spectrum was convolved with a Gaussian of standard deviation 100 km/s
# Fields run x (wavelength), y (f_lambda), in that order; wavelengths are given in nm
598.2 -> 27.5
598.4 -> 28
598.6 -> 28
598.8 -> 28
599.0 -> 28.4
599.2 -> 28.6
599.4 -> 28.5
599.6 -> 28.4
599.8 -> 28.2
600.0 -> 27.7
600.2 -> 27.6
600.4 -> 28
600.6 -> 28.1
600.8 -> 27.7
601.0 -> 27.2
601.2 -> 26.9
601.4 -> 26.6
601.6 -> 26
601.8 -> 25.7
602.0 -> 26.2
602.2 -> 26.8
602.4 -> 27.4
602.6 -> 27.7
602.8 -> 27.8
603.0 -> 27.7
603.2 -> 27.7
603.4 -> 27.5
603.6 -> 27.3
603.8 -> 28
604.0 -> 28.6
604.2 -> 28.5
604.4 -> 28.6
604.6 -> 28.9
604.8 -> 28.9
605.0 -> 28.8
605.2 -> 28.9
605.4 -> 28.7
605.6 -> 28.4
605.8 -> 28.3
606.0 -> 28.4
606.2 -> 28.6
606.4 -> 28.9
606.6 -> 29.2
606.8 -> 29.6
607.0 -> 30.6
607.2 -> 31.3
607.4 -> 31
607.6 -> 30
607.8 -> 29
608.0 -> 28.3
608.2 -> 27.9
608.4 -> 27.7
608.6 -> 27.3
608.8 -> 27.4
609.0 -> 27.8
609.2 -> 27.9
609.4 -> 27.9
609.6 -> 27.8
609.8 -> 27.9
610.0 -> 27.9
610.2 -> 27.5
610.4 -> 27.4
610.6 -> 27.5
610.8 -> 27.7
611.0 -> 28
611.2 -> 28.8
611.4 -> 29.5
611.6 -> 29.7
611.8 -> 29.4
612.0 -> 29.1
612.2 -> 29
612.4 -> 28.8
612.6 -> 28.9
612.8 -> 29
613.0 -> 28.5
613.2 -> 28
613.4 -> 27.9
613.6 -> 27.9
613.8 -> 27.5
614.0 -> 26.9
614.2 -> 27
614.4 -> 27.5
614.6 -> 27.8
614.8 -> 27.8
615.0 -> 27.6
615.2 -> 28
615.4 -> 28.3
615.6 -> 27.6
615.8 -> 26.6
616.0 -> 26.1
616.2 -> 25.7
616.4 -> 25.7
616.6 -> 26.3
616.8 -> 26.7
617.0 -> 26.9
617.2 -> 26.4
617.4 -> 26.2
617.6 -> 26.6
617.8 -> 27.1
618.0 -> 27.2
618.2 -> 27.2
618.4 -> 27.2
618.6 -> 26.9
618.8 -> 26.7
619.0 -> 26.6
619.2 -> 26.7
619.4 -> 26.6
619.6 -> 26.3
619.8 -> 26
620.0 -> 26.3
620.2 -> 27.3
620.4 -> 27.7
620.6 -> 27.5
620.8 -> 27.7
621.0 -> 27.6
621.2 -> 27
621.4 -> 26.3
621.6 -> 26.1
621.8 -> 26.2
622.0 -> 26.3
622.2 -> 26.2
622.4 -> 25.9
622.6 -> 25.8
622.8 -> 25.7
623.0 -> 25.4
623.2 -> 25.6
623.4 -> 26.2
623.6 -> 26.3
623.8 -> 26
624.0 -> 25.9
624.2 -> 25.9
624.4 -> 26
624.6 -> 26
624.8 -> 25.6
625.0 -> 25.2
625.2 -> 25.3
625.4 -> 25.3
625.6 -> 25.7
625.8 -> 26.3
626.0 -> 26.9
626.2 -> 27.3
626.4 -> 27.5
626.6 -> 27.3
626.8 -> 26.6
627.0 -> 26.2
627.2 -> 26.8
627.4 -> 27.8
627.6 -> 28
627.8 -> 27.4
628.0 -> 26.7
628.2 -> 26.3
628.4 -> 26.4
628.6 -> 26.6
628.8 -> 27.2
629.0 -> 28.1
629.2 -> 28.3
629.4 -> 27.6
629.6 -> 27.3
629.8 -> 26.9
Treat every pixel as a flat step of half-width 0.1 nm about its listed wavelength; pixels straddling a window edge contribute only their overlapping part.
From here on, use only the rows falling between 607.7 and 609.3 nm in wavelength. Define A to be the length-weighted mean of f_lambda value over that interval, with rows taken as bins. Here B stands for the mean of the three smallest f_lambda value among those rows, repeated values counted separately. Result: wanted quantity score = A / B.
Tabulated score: 1.016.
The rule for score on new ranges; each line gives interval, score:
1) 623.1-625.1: 1.016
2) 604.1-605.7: 1.007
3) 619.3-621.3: 1.031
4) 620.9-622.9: 1.020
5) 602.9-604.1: 1.011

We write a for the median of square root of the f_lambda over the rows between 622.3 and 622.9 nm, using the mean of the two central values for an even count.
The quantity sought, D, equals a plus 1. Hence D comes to 6.08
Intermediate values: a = 5.08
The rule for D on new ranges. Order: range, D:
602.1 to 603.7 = 6.25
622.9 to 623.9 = 6.10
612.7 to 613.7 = 6.29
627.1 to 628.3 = 6.21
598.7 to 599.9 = 6.33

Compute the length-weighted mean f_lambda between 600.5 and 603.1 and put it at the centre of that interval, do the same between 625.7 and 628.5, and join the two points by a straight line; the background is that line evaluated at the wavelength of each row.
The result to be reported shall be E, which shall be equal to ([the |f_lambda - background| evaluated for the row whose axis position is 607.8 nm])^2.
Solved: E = 3.8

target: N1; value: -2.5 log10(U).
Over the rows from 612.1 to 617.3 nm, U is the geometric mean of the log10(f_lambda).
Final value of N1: -0.395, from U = 1.44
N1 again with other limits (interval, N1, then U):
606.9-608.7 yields -0.415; 1.47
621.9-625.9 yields -0.375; 1.41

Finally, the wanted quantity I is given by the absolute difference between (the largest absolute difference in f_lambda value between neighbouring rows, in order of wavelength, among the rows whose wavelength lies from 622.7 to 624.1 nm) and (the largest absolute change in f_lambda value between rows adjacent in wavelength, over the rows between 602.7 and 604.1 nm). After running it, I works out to 0.10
